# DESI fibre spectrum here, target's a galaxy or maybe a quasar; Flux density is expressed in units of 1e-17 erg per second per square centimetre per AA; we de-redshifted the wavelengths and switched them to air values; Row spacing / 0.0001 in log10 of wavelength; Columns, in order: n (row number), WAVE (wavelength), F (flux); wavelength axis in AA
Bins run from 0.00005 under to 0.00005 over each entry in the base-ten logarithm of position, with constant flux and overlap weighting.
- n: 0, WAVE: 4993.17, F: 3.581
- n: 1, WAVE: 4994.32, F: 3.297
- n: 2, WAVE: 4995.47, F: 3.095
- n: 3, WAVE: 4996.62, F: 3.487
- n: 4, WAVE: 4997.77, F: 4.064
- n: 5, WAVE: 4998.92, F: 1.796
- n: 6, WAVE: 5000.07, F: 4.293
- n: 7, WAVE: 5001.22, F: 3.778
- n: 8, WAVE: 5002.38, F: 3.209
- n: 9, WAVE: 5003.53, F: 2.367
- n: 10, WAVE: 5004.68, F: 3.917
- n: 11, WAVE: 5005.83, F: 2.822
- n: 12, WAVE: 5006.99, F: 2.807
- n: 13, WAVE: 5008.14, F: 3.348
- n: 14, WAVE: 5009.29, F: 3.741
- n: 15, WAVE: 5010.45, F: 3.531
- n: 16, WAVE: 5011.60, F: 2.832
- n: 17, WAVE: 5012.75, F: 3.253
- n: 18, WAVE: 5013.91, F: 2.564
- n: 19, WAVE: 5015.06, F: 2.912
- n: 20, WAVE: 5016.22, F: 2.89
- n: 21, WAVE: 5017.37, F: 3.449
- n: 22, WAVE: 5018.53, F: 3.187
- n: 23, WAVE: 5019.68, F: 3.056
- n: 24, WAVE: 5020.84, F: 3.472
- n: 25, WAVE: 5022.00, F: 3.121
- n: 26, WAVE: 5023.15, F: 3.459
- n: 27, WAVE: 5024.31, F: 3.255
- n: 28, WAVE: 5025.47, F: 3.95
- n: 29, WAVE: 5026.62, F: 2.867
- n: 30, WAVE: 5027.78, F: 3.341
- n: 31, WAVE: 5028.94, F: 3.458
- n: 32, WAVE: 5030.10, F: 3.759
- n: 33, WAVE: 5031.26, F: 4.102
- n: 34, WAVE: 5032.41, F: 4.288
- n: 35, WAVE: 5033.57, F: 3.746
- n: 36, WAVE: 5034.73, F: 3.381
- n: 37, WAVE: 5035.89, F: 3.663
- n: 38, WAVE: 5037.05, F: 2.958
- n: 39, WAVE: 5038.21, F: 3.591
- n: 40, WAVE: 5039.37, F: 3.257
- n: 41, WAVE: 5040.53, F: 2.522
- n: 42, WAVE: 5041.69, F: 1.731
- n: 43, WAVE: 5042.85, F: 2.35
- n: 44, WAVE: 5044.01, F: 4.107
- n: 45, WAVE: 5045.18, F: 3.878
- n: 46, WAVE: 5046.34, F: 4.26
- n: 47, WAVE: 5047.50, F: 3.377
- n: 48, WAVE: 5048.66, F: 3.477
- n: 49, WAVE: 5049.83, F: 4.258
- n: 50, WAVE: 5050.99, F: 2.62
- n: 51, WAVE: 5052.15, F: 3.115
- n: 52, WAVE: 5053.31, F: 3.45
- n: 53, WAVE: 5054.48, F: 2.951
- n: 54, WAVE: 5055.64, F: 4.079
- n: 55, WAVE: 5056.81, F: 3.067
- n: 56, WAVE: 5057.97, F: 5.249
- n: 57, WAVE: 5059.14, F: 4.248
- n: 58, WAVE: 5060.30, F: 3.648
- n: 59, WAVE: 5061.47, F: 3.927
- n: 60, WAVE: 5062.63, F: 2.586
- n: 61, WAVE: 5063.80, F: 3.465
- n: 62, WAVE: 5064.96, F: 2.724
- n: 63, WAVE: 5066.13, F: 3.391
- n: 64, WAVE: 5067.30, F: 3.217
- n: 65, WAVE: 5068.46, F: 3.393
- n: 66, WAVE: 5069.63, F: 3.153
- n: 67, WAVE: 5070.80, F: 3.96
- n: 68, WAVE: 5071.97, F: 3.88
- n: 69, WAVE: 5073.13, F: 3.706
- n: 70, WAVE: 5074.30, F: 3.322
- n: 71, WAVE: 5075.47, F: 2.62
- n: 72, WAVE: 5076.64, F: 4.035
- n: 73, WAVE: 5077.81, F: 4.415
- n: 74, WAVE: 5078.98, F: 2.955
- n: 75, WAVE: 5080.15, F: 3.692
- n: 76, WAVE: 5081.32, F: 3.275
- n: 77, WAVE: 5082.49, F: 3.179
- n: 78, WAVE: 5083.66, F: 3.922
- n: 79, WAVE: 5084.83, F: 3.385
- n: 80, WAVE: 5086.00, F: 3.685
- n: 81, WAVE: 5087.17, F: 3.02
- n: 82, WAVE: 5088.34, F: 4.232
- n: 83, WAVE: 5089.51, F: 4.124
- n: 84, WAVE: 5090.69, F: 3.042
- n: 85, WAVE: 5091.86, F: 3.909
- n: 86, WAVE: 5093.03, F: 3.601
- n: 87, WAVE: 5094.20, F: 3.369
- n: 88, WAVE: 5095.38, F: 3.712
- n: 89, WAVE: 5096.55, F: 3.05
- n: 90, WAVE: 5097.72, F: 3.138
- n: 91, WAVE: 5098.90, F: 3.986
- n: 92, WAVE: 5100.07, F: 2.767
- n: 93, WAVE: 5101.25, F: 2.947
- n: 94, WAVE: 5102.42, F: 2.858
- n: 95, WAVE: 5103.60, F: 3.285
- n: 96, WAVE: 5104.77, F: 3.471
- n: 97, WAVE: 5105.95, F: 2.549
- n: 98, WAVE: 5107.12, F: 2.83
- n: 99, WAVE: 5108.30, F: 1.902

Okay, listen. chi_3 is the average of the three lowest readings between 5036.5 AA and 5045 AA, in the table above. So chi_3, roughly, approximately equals 2.2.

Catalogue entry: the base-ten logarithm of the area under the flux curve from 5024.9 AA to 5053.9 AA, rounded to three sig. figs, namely 2.00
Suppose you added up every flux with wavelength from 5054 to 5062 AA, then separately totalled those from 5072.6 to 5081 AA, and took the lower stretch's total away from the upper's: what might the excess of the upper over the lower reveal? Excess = -2.4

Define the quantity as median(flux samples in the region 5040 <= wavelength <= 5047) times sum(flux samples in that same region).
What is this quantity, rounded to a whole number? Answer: 60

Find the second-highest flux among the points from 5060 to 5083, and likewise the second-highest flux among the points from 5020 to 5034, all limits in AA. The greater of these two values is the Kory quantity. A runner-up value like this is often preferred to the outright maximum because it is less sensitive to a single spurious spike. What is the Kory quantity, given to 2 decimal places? 4.10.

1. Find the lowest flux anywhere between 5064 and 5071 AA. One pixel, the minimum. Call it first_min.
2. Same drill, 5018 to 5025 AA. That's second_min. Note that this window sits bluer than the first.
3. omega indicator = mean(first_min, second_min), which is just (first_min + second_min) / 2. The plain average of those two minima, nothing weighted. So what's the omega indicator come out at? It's 2.89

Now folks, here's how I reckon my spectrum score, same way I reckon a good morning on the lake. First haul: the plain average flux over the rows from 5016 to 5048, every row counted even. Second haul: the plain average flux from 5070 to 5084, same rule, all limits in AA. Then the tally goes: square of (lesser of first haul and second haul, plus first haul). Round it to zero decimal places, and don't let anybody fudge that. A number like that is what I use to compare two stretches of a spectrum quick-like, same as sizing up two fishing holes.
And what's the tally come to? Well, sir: 46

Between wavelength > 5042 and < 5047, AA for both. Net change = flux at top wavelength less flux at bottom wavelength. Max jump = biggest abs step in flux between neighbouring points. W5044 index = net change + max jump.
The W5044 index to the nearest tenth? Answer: 3.7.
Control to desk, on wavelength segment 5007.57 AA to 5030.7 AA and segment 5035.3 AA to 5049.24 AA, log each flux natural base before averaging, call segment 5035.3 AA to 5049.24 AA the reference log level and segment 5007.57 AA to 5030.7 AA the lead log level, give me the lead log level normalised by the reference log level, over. 1.02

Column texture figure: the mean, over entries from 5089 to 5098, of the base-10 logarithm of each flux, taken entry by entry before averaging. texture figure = 0.541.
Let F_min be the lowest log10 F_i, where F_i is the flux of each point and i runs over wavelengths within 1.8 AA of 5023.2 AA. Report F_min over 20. 0.0247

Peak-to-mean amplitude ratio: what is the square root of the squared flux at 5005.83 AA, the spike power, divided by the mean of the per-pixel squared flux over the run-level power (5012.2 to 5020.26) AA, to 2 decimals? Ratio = 0.92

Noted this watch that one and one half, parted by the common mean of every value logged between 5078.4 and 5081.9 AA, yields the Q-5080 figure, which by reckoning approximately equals 0.454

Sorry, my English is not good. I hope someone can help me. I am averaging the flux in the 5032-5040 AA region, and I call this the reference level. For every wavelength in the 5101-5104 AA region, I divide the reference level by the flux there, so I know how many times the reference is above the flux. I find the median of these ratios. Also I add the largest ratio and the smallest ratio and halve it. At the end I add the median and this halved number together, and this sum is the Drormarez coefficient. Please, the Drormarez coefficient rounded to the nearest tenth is 2.4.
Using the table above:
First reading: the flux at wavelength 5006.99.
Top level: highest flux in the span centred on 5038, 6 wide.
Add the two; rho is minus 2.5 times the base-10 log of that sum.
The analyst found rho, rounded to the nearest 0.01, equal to -2.03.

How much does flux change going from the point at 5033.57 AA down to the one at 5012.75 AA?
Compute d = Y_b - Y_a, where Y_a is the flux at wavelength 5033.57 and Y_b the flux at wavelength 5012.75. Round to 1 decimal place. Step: -0.5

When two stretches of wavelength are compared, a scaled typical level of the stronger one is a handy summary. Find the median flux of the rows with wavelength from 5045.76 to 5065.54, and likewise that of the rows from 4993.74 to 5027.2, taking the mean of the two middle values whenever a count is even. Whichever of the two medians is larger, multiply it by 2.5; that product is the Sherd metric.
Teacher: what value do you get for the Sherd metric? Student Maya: 8.66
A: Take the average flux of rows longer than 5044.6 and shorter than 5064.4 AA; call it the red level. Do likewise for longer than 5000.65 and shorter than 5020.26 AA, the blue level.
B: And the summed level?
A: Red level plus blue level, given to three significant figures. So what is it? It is 6.78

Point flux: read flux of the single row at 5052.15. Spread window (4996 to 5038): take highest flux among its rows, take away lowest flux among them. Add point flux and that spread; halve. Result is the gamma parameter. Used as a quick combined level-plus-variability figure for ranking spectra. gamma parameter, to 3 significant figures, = 2.81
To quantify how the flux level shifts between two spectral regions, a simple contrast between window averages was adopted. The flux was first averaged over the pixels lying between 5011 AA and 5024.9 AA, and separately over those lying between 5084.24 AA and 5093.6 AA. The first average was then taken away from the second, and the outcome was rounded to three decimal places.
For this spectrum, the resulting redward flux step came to 0.504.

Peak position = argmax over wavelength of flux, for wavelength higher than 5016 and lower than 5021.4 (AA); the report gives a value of 5020.84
